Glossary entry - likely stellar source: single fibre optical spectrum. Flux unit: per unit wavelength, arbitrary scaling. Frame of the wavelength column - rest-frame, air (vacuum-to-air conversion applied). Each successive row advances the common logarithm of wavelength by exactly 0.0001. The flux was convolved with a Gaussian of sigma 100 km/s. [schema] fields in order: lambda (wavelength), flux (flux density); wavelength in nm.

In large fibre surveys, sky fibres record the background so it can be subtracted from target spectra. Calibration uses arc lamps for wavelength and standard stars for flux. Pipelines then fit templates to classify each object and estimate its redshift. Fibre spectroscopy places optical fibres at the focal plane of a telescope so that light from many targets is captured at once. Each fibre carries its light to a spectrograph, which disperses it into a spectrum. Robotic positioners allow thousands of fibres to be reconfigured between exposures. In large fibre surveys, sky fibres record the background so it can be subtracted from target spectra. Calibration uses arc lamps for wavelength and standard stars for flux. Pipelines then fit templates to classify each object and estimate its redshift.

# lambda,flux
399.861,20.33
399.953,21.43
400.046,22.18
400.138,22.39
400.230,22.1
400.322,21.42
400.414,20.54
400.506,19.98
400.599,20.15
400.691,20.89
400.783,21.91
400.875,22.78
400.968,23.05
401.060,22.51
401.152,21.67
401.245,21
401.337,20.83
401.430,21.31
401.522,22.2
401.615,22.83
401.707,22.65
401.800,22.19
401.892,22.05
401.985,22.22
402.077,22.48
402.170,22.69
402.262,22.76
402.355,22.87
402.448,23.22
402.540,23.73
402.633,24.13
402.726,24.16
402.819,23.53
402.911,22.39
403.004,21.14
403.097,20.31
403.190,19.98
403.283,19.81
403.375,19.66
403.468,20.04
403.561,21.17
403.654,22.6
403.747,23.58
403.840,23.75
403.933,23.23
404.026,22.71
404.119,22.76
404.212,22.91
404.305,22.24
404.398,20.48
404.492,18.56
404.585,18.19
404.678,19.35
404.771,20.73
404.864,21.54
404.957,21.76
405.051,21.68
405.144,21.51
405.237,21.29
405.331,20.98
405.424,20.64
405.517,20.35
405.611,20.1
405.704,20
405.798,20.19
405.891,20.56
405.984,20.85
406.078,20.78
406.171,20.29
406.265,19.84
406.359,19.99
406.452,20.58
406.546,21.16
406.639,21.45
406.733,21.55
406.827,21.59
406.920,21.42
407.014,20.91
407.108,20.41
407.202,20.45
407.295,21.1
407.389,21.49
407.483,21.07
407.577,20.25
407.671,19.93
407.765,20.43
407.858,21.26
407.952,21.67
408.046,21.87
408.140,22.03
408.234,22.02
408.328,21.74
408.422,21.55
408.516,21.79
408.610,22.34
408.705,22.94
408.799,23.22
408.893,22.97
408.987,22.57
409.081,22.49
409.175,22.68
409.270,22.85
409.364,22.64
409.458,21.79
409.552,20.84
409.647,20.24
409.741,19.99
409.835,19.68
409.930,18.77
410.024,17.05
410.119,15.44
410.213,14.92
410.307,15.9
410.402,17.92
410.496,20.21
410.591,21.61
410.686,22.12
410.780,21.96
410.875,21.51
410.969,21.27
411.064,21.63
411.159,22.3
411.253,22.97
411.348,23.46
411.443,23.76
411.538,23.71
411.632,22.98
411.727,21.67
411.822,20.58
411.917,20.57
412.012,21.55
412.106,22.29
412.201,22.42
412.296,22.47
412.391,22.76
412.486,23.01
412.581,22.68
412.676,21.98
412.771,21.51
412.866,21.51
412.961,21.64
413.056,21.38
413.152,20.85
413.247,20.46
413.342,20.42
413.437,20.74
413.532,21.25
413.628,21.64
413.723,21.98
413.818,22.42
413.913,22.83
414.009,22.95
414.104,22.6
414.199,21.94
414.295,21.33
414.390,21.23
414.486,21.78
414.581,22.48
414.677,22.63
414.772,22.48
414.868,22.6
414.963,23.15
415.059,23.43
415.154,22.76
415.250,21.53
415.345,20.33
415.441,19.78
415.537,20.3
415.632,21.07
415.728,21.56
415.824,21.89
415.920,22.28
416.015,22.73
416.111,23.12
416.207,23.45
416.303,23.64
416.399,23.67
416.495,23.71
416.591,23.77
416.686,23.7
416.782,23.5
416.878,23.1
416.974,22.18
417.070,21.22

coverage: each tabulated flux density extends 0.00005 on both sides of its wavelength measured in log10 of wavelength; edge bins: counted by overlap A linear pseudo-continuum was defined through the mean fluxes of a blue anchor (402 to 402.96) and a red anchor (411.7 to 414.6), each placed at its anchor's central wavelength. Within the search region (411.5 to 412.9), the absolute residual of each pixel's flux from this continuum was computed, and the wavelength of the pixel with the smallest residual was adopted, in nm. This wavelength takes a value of 412.676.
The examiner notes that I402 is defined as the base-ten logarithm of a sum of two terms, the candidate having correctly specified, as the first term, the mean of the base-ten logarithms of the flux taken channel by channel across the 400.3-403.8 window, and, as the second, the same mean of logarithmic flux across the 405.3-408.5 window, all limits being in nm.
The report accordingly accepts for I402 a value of 0.425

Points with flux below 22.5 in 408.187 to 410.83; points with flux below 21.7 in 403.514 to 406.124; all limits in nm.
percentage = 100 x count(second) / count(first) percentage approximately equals 90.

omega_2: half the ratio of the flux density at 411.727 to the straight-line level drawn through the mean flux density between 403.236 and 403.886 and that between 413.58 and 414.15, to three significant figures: 0.488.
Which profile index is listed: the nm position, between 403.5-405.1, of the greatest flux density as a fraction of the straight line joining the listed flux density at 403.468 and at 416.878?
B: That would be 403.840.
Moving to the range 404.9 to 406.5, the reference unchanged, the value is 404.957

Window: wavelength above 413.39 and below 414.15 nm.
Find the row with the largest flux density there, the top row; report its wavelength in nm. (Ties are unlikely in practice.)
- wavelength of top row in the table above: 414.009 nm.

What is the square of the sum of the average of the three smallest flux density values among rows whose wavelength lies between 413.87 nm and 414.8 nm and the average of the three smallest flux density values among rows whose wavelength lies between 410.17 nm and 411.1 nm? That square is 1421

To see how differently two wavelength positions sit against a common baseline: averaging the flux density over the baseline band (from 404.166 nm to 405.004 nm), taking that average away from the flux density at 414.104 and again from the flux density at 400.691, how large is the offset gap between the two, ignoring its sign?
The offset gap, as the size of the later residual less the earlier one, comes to 1.7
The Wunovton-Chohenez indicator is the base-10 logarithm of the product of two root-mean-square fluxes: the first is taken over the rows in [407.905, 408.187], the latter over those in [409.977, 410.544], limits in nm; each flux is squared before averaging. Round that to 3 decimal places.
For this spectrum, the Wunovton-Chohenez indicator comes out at 2.570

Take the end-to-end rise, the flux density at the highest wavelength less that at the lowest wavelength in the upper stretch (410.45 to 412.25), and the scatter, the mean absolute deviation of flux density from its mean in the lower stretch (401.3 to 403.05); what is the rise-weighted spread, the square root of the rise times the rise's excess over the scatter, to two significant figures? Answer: 1.8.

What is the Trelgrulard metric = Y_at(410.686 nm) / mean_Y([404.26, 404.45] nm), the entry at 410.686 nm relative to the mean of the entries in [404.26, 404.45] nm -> 1.04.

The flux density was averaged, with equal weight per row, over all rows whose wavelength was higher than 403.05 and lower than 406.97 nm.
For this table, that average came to 21.0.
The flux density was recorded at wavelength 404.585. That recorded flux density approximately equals 18.19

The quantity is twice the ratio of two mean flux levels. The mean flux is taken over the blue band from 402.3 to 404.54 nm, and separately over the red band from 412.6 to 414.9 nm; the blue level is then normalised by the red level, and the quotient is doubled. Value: 2.02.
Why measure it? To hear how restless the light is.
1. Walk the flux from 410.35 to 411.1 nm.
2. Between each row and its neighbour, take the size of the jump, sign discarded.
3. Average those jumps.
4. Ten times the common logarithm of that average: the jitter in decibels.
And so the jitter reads -1.1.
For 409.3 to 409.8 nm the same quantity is -1.8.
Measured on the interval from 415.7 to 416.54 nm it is -5.7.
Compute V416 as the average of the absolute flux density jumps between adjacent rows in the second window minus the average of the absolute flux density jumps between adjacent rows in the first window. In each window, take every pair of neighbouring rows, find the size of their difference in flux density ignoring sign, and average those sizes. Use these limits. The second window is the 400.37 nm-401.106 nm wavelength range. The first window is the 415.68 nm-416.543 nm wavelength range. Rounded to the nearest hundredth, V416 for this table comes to 0.33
